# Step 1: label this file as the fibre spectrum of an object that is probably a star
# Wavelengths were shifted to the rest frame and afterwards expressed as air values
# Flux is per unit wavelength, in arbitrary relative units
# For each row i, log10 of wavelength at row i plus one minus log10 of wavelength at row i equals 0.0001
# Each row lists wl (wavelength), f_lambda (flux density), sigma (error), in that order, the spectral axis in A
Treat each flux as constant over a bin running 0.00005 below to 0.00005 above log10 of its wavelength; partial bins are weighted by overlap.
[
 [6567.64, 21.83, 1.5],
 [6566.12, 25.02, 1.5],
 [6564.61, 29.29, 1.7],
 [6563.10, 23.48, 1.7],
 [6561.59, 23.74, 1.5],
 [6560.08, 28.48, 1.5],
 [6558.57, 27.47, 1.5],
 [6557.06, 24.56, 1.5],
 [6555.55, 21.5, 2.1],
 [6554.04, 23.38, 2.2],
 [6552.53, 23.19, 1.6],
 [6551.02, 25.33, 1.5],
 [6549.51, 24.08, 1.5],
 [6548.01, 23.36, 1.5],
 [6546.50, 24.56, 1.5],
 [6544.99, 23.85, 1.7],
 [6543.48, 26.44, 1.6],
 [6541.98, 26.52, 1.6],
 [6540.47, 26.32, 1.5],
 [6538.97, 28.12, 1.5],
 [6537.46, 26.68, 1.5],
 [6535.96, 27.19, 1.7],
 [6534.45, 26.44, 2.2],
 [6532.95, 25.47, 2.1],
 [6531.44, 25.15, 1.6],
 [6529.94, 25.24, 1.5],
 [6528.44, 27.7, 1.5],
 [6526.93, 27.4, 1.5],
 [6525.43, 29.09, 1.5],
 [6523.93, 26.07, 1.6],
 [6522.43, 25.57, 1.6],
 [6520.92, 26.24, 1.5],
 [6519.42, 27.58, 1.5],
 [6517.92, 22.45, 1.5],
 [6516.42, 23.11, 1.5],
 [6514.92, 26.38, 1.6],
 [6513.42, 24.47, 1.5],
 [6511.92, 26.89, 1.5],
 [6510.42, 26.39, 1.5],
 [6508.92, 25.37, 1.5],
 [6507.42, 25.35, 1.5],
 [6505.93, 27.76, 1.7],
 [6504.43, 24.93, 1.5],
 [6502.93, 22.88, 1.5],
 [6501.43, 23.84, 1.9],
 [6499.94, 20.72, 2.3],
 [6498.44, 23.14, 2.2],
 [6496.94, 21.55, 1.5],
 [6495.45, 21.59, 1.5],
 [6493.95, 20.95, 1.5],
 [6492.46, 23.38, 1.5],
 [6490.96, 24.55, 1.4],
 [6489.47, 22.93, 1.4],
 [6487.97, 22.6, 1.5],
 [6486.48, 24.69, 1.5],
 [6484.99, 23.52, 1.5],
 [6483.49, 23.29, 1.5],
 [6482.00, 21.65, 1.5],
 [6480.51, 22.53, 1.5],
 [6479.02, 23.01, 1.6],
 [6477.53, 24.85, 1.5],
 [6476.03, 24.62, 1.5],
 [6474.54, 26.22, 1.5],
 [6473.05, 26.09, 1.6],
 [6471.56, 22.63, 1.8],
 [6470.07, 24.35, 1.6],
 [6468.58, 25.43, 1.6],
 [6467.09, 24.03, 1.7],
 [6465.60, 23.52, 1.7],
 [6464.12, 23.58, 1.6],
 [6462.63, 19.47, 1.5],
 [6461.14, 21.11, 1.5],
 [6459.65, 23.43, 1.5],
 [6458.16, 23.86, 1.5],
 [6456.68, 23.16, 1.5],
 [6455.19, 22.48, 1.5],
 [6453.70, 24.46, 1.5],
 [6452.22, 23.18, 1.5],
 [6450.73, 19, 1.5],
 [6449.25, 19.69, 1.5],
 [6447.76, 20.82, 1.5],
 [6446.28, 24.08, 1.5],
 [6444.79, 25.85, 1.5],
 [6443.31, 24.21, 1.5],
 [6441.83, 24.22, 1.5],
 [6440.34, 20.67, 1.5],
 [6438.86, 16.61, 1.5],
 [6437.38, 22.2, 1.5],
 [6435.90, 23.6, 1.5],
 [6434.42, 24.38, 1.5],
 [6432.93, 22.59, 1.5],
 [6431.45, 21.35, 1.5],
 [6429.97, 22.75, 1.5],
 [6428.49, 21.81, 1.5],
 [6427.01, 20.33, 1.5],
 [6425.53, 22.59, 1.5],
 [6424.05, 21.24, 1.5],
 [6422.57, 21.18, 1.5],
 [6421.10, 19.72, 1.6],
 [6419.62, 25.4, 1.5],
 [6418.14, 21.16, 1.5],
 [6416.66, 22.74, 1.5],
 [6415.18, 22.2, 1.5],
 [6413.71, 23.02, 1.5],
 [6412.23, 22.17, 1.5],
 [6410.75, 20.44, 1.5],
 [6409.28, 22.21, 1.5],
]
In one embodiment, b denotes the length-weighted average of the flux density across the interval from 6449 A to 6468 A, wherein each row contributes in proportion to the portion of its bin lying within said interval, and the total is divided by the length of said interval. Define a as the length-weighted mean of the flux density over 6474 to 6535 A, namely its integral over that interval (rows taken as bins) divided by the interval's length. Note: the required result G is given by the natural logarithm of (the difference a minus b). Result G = 0.7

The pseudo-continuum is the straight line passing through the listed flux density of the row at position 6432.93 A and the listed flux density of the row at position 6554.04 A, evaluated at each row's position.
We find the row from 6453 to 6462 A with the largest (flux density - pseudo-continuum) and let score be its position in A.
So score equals 6453.70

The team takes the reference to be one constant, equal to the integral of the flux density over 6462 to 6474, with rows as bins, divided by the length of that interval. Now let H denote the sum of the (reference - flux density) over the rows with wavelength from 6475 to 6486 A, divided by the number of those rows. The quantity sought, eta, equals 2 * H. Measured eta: 0.8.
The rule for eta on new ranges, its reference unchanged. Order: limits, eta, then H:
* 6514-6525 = -3.2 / -1.6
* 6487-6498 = 2.5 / 1.2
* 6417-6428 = 4.1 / 2.1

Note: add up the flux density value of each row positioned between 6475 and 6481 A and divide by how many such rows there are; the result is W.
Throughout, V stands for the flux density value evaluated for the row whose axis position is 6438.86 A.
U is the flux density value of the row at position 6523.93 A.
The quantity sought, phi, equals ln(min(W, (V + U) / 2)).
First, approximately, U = 26.07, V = 16.61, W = 23.8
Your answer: 3.06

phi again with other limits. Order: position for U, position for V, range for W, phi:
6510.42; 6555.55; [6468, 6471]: 3.18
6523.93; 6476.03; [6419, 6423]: 3.10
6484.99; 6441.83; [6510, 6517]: 3.17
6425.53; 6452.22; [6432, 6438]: 3.13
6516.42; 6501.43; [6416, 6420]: 3.14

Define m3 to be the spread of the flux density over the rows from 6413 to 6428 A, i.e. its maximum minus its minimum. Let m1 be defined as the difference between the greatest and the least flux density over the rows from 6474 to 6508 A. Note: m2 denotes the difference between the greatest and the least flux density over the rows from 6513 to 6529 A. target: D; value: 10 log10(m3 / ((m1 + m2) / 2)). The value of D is -0.8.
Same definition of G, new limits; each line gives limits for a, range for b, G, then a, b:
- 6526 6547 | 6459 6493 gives 1.0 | 26.3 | 23.5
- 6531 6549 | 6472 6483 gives 0.6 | 25.8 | 24.1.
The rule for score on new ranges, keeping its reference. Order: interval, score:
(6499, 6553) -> 6525.43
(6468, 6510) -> 6505.93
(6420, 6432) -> 6429.97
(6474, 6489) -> 6474.54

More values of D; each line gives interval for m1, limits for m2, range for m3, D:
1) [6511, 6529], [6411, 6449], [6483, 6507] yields -0.5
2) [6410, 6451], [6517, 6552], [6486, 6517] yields -0.5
